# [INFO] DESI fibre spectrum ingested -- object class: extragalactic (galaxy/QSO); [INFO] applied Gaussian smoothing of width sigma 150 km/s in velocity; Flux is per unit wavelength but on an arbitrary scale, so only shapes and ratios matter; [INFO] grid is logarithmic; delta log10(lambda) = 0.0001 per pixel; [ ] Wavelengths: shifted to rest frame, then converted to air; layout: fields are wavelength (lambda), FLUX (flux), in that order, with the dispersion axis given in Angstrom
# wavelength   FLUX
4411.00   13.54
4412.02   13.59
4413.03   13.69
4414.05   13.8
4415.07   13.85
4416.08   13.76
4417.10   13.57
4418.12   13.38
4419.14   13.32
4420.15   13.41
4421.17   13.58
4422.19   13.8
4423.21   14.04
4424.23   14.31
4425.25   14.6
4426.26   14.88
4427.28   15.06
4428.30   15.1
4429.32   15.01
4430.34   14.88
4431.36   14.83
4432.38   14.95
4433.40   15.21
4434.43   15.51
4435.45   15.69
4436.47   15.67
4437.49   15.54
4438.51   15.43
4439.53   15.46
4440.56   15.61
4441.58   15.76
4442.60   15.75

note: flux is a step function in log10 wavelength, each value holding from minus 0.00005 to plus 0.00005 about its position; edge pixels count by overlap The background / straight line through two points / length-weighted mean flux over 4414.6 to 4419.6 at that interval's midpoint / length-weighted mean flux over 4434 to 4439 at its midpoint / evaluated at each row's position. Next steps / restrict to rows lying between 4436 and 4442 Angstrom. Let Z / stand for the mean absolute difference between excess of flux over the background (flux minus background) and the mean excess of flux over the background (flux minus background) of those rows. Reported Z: 0.16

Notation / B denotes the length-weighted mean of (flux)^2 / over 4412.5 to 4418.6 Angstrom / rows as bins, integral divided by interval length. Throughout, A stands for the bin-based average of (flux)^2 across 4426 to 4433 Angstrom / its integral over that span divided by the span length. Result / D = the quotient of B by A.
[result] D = 0.84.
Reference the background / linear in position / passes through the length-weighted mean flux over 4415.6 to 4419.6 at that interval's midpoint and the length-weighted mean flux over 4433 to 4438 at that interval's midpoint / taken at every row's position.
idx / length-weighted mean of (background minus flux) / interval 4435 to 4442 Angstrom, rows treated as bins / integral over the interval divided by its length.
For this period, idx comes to 0.3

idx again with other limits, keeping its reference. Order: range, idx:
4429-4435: 0.0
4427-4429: -0.4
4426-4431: -0.3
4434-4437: -0.1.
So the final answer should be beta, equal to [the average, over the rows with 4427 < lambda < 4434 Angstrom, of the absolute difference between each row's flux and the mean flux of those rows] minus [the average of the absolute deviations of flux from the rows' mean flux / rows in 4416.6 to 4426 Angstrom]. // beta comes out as -0.26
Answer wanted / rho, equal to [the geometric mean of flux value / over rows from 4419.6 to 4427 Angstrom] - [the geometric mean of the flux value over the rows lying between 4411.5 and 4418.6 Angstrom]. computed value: 0.4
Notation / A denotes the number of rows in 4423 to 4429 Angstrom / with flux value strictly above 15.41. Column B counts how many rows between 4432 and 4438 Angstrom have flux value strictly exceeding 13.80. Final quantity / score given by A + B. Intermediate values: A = 0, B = 6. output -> 6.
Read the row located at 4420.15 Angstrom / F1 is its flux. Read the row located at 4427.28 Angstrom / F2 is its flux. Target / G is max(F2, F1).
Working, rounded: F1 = 13.41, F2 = 15.06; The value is 15.1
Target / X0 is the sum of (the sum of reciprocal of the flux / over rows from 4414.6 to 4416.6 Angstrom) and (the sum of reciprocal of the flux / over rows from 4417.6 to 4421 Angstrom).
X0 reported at 0.37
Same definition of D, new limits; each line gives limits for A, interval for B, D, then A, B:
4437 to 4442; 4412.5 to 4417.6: 0.78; 242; 189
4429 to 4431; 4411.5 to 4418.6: 0.84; 223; 187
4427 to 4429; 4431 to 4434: 0.99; 227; 225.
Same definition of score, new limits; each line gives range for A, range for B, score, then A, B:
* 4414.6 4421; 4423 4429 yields 6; 0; 6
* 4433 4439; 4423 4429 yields 11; 5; 6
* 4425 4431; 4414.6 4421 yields 1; 0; 1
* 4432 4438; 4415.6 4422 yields 4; 4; 0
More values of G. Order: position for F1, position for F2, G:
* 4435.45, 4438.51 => 15.7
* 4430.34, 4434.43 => 15.5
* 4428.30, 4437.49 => 15.5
